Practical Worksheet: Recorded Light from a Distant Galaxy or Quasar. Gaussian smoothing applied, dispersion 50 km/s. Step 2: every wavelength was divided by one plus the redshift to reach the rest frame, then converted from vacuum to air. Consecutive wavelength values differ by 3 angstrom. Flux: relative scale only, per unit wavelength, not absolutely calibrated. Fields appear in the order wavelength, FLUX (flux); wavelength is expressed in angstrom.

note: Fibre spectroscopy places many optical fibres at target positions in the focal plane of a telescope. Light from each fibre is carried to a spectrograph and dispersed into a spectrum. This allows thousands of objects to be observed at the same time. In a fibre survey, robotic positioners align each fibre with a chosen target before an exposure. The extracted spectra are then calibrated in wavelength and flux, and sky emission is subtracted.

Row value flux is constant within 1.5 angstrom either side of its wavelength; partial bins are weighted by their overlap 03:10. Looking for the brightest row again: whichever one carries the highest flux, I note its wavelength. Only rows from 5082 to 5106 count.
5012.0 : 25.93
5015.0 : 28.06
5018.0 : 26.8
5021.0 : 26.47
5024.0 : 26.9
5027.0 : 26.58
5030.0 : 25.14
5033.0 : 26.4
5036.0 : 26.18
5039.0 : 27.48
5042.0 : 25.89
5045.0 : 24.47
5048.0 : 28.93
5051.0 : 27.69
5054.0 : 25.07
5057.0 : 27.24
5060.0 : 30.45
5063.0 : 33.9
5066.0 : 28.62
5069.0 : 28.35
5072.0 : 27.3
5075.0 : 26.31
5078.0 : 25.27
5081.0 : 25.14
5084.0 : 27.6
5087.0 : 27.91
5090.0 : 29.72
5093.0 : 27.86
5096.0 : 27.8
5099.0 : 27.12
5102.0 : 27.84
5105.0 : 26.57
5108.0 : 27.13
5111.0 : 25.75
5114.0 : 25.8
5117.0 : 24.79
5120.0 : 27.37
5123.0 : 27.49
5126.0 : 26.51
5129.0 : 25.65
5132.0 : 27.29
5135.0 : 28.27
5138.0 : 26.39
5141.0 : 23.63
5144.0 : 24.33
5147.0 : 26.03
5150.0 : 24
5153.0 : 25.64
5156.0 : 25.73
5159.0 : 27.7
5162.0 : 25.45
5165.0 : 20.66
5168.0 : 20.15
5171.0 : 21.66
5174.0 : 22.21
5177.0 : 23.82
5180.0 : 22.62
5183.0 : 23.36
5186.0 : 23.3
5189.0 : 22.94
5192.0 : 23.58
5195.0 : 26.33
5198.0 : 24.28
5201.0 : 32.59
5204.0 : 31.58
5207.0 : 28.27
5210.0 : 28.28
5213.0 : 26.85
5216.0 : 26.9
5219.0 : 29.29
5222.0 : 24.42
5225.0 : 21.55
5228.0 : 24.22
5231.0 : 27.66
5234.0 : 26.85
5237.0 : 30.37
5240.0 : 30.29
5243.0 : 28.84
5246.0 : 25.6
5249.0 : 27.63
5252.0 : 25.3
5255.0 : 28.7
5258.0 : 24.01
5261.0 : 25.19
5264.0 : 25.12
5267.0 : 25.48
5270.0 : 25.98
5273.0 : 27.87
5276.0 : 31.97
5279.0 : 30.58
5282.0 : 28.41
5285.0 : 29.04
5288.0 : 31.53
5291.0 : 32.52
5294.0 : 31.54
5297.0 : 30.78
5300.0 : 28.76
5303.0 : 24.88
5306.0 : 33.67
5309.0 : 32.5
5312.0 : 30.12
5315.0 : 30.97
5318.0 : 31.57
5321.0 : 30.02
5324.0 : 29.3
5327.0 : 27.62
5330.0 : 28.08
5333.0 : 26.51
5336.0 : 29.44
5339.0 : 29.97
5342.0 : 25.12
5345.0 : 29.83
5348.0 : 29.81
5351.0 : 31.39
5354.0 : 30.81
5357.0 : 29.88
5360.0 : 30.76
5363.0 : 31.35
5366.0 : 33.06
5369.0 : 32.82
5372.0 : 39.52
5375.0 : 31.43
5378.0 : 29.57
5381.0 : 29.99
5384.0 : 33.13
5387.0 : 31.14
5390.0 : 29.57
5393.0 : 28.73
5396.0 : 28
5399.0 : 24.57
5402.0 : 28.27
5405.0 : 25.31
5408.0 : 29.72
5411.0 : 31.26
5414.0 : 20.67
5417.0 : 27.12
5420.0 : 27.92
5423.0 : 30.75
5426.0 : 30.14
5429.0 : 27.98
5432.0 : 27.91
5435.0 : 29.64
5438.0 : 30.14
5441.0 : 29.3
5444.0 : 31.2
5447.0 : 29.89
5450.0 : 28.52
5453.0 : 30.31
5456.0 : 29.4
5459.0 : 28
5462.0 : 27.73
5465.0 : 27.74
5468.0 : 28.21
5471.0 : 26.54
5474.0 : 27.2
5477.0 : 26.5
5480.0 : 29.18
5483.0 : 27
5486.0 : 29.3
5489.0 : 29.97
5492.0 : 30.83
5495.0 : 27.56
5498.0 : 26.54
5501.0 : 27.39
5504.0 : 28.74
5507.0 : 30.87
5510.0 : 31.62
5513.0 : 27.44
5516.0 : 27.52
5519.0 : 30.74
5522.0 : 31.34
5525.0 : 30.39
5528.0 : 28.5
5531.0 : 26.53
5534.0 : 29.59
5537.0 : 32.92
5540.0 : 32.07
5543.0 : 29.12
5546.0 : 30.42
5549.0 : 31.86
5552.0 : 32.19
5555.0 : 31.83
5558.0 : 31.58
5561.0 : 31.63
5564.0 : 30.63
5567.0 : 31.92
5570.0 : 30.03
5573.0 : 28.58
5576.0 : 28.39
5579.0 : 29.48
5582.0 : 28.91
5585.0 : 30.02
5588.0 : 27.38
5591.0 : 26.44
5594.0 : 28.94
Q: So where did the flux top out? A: 5090.0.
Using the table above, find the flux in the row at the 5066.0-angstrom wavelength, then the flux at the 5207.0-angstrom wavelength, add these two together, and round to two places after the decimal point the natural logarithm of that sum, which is 4.04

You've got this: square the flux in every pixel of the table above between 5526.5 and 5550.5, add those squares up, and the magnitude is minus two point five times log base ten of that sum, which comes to -9.7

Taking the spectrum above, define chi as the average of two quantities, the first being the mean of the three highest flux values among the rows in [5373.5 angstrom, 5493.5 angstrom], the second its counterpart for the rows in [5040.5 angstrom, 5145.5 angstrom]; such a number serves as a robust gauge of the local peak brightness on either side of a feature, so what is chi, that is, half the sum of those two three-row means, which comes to 31.6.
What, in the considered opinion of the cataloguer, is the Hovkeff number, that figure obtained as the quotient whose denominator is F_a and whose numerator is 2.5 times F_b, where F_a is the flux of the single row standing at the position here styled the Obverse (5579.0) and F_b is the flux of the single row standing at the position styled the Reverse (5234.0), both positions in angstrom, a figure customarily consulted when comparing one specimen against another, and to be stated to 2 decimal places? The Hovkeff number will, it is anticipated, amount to 2.28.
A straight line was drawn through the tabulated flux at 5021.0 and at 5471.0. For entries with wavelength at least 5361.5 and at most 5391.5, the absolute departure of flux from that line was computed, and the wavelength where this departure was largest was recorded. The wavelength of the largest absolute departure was 5372.0 angstrom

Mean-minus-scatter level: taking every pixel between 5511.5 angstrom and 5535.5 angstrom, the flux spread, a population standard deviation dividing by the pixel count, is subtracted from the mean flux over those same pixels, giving 27.4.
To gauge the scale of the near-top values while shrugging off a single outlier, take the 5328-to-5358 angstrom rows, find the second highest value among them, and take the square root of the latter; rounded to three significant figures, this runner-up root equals 5.55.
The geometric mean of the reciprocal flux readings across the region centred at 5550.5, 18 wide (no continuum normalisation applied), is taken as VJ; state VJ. 0.0321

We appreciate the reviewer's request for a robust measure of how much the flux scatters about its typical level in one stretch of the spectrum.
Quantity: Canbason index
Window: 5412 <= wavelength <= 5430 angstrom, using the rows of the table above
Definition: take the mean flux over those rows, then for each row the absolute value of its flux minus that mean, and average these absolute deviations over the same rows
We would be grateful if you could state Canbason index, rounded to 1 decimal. 2.4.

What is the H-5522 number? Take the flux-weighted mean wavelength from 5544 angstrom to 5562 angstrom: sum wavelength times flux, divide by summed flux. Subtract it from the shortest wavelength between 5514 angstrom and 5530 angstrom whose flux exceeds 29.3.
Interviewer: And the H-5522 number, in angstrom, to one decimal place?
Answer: -34.5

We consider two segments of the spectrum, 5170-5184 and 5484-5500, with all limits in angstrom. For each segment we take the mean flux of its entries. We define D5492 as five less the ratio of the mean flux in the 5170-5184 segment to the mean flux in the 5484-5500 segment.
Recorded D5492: 4.21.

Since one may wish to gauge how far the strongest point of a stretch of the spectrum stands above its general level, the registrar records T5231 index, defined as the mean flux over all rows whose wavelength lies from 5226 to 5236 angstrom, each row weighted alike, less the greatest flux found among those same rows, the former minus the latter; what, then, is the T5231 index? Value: -1.4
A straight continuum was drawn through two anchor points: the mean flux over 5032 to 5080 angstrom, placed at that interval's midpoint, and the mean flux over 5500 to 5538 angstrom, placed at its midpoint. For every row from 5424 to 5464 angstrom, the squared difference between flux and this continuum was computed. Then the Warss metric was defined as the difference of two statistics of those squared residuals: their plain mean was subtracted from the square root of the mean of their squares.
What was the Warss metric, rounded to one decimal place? 0.4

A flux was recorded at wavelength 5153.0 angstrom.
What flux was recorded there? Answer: 25.64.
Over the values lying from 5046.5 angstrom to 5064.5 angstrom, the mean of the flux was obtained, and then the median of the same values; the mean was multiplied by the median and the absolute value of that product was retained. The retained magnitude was 818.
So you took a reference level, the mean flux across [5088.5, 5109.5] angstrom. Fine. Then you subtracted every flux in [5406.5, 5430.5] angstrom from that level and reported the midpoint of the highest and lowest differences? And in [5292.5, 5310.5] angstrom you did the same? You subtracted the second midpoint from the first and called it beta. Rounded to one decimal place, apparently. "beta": 3.3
